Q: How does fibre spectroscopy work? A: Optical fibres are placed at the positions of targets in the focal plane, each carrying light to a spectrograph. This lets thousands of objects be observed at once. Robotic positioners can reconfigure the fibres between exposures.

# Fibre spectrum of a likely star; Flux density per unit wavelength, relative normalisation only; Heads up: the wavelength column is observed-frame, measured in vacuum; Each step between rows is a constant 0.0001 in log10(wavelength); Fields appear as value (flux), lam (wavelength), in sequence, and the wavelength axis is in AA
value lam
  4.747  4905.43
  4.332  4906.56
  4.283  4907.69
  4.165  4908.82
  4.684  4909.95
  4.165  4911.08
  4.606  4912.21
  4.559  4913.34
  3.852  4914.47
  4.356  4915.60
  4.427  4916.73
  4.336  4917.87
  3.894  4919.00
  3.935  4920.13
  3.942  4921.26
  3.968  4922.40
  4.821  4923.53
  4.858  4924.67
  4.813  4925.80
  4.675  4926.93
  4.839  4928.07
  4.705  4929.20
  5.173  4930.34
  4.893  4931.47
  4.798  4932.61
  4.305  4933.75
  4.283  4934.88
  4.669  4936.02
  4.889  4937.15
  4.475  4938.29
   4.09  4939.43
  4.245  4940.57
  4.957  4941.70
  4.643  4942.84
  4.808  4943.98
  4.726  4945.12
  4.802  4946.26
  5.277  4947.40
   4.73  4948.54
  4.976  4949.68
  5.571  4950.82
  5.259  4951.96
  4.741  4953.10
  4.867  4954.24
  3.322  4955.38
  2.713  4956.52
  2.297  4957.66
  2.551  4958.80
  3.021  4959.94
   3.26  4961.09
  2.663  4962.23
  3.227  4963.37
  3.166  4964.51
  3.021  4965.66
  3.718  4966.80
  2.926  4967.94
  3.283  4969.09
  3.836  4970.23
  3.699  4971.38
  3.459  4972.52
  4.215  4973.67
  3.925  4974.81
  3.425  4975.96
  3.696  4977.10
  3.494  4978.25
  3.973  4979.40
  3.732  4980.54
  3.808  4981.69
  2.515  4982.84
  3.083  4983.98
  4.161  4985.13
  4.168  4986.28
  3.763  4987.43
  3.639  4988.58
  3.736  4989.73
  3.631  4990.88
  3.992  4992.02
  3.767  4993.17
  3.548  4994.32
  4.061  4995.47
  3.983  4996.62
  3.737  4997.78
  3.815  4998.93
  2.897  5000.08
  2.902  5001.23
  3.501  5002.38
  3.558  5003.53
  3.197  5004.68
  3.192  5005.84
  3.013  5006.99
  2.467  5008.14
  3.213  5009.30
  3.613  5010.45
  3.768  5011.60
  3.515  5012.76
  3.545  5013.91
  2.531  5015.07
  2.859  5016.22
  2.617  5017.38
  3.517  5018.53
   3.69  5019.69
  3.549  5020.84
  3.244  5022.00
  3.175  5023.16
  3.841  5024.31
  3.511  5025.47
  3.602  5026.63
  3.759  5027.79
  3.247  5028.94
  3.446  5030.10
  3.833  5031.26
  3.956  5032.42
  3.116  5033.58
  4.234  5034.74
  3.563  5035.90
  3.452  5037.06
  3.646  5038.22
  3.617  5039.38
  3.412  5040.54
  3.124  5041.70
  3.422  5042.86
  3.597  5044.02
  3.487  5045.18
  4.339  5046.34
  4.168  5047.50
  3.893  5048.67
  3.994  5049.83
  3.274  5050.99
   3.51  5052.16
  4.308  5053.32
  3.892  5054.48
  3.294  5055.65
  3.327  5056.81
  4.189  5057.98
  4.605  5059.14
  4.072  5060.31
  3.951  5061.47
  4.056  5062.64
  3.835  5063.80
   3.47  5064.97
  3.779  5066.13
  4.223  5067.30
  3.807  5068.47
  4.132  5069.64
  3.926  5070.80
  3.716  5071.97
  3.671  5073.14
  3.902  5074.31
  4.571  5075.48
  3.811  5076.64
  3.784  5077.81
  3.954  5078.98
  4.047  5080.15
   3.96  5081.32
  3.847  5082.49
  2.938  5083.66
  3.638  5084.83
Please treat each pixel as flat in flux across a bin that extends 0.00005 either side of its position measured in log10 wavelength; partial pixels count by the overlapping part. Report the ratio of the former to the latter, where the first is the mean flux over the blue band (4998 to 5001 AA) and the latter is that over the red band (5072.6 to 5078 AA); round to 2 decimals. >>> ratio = 0.85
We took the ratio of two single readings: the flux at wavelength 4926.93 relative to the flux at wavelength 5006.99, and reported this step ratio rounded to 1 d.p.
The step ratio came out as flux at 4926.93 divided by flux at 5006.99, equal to 1.6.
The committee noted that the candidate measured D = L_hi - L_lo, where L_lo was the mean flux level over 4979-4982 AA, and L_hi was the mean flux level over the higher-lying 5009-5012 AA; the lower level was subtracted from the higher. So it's -0.3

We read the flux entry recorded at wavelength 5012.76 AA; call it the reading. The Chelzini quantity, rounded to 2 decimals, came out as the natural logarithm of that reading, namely 1.26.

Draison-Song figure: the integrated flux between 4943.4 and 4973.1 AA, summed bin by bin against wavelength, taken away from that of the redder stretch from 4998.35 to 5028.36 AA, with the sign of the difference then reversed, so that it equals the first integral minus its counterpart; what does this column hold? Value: 15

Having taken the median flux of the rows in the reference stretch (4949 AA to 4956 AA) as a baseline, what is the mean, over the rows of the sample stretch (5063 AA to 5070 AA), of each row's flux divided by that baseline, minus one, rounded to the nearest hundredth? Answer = -0.21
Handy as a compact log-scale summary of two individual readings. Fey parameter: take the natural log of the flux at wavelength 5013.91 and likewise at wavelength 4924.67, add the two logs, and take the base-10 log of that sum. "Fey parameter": 0.454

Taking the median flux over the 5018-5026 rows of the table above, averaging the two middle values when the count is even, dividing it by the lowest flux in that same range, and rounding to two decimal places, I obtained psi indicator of 1.11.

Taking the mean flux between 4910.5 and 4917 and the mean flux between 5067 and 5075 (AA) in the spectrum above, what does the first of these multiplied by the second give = 16.9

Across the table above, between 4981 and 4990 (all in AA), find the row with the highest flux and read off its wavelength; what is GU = 4986.28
